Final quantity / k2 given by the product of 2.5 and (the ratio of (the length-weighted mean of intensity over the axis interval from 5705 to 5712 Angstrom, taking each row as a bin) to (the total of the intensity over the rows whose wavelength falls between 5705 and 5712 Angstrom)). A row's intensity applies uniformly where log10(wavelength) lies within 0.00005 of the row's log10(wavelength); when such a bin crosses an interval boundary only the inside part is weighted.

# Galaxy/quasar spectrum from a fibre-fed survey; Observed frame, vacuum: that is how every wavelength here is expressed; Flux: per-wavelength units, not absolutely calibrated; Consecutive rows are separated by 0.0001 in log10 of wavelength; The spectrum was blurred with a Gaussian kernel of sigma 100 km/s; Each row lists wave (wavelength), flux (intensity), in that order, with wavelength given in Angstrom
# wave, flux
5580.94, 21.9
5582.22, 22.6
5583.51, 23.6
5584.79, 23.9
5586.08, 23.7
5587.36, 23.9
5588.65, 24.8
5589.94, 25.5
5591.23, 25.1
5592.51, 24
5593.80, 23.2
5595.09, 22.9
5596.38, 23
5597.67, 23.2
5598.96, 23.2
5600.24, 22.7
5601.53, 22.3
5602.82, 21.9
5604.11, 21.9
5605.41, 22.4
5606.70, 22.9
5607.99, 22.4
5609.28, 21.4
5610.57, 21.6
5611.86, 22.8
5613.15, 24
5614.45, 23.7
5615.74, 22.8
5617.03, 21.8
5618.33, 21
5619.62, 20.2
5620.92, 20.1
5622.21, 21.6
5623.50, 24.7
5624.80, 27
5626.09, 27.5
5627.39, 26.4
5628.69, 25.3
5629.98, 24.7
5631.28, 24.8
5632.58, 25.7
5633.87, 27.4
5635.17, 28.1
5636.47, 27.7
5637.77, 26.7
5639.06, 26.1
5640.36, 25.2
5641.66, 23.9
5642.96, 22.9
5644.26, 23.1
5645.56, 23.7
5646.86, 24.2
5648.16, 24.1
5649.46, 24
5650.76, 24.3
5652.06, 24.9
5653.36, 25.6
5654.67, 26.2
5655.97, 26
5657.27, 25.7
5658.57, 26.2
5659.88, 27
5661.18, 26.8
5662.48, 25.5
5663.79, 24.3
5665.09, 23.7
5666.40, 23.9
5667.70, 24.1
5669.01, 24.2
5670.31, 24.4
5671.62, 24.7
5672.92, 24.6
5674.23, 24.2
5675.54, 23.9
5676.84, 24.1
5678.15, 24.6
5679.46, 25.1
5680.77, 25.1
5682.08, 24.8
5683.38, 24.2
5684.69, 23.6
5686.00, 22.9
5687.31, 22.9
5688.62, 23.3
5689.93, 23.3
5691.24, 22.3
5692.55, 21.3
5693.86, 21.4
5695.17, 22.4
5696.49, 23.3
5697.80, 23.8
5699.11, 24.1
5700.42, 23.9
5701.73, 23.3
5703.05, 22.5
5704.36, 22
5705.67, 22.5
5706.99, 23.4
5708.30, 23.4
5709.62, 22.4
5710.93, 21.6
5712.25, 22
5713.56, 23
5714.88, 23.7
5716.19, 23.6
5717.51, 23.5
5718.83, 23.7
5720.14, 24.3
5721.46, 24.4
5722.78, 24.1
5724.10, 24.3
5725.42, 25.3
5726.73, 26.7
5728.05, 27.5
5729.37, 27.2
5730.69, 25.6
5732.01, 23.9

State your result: 0.499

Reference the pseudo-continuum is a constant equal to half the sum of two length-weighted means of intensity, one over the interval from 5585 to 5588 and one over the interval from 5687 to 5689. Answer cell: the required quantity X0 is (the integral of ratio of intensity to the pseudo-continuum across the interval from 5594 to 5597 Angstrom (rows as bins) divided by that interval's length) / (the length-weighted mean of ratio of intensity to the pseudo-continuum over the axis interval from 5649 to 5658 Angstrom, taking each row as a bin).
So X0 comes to 0.91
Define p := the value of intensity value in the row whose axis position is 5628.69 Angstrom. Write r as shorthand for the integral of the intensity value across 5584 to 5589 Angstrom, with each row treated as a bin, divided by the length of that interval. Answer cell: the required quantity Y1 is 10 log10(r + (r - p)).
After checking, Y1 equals 13.6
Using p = 25.3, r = 24.0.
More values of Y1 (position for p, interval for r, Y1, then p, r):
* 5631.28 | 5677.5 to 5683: 14.0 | 24.8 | 24.9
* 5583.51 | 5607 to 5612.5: 13.2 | 23.6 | 22.1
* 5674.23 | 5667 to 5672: 13.9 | 24.2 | 24.3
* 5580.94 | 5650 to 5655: 14.5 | 21.9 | 25.1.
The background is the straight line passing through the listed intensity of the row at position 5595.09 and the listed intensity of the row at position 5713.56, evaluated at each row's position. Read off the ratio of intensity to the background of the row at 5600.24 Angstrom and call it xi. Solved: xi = 0.99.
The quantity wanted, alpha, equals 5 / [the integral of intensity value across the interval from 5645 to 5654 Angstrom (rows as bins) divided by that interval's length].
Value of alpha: 0.2048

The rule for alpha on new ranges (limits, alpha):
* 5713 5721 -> 0.2114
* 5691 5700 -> 0.2202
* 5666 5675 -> 0.2057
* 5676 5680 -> 0.2036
